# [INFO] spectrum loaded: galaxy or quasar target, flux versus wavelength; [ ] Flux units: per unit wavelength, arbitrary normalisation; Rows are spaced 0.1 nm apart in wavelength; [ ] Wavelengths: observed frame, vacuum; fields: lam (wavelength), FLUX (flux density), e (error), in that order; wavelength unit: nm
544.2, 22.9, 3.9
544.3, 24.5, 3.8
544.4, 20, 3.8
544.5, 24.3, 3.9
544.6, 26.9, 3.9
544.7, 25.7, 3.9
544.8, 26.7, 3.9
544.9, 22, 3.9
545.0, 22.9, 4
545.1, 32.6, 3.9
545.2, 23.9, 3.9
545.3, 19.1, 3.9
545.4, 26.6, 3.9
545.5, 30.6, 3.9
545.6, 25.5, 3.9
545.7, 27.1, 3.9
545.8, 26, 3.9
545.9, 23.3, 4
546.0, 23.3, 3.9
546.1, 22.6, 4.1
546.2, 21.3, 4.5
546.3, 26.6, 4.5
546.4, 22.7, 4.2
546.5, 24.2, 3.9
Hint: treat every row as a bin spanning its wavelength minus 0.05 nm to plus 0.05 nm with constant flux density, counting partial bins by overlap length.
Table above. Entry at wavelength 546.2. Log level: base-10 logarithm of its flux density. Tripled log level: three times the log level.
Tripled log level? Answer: 3.99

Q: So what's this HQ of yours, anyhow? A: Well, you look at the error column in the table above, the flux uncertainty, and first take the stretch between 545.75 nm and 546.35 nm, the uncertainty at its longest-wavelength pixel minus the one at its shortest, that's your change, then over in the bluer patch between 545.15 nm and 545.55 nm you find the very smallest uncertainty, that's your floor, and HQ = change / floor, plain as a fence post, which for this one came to 0.15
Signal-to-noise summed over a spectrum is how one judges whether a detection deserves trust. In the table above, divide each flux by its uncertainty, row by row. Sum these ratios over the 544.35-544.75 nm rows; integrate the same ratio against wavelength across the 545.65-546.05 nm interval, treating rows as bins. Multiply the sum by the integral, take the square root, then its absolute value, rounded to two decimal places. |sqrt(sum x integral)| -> 7.97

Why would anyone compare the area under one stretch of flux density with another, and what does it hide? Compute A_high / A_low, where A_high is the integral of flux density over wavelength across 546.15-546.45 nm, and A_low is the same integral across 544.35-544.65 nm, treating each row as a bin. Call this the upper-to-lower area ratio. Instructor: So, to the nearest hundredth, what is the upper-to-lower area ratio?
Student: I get 0.99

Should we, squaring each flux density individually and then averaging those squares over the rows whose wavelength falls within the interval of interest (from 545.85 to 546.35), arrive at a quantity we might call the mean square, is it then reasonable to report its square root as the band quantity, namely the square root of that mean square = 23.5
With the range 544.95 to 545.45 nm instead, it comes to 25.4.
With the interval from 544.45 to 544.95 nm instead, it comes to 25.2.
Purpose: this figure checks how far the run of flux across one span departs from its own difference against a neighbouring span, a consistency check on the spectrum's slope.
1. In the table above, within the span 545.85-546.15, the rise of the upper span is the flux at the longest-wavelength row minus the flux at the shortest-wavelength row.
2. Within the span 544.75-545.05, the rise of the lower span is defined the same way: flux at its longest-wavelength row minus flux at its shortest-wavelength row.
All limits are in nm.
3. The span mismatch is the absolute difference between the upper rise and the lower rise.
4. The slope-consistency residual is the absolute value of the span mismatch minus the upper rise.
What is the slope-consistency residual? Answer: 4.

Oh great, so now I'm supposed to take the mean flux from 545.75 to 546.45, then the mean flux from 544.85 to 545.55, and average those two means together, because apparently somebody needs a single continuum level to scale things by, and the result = 24.5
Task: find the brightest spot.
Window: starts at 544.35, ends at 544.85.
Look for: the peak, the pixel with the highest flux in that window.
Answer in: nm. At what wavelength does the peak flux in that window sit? 544.6 nm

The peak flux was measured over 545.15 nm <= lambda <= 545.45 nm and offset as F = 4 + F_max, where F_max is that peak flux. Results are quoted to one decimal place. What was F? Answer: 30.6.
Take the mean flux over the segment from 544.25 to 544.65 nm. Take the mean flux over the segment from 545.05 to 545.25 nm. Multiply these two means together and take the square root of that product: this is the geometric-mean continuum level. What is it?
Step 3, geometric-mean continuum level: 26.0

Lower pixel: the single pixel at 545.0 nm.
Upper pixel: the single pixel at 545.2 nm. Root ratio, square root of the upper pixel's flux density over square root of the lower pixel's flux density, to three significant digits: 1.02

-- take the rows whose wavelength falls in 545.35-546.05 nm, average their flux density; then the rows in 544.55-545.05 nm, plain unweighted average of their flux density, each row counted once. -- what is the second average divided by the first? 0.95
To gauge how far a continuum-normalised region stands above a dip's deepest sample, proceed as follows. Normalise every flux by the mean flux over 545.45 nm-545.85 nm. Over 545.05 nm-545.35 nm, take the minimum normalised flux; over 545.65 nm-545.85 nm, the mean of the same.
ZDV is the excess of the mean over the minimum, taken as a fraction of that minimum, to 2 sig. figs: 0.39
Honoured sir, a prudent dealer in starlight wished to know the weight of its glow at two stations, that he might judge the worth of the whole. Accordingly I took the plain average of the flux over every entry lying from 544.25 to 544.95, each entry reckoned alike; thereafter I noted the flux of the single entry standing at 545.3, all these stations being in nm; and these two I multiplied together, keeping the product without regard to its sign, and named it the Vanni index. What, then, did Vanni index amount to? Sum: 464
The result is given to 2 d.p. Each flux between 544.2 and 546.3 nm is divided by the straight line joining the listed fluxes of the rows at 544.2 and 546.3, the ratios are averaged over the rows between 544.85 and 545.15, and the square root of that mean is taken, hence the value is 1.03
